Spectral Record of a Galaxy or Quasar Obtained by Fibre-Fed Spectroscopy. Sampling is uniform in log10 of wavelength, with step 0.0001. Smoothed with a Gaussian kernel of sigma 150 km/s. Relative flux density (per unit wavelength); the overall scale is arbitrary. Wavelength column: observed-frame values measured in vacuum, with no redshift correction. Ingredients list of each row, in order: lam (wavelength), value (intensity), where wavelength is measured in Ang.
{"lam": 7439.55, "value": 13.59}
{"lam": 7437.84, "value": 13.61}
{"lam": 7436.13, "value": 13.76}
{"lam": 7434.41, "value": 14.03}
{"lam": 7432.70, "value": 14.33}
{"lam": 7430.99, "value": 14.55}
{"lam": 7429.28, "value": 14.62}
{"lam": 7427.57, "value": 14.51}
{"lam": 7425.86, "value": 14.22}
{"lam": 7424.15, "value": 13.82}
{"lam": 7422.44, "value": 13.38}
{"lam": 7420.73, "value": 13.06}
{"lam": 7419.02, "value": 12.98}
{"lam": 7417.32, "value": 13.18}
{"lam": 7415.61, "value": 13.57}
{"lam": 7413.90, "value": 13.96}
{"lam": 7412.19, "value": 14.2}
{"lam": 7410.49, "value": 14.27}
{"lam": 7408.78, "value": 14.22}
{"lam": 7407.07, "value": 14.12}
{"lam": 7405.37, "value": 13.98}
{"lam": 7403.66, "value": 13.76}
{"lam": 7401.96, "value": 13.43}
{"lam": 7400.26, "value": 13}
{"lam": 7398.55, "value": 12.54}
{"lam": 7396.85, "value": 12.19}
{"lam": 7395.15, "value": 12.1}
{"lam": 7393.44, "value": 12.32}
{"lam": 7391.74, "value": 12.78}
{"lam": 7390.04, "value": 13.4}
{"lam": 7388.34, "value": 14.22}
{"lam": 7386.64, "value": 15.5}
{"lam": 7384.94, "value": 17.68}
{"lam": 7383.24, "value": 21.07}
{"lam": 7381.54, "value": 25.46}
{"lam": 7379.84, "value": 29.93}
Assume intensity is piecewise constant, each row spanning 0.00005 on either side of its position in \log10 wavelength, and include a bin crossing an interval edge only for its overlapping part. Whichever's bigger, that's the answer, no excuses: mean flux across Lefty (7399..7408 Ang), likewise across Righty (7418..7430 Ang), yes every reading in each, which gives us 13.8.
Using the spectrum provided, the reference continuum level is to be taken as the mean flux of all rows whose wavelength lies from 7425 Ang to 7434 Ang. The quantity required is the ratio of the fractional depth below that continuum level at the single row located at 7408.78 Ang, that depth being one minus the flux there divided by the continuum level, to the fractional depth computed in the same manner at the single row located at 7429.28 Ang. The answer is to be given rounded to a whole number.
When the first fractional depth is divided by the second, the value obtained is -1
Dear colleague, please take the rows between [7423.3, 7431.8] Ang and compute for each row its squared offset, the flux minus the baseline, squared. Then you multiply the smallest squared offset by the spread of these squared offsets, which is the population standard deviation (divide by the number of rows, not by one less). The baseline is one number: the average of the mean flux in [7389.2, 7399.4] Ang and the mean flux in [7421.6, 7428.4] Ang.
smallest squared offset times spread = 0.171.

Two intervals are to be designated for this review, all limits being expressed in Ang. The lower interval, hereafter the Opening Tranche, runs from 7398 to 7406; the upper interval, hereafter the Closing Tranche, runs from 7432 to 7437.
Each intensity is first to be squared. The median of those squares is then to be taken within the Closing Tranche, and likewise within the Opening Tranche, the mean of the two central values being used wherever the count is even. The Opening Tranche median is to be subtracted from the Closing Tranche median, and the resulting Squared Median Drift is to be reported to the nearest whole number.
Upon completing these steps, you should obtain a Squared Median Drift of 16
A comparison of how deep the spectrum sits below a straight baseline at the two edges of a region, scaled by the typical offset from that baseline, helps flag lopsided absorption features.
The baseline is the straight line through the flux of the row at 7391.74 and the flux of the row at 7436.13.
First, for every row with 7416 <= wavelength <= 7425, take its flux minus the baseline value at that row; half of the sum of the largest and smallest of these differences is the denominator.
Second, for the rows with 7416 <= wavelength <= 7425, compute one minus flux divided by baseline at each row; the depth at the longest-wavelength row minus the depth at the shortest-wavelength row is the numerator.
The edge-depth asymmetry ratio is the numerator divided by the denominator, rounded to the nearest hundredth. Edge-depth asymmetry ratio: 0.94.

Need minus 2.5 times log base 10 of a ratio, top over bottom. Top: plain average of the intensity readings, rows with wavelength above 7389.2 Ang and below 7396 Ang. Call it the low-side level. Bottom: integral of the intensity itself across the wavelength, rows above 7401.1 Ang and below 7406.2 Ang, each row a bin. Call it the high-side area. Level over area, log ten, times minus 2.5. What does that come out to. 1.9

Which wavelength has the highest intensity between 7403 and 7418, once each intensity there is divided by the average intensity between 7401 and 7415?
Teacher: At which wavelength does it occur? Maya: 7410.49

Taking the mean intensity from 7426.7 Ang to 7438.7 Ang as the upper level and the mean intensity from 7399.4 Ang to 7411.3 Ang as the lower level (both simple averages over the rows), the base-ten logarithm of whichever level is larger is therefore 1.15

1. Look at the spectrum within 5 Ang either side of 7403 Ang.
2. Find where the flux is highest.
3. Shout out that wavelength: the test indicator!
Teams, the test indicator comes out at 7407.07 Ang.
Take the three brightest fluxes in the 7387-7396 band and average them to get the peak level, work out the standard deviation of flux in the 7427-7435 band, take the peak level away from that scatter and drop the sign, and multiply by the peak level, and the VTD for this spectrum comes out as 178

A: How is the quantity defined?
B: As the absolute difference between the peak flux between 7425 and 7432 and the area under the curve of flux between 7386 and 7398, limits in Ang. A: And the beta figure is 143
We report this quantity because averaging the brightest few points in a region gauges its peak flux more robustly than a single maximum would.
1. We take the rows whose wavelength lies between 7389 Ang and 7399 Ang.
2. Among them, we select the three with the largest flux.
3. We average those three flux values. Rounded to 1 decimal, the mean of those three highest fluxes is 12.9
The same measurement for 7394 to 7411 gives 14.2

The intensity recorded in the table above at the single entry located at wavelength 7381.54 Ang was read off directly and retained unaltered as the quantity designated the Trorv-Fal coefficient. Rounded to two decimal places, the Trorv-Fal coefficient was 25.46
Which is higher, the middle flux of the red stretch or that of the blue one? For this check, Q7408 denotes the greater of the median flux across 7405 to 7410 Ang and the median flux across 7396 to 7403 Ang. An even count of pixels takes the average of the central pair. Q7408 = 14.1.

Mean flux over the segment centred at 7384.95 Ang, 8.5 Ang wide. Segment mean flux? 18.8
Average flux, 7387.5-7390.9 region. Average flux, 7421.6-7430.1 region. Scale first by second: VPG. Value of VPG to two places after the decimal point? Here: 0.98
